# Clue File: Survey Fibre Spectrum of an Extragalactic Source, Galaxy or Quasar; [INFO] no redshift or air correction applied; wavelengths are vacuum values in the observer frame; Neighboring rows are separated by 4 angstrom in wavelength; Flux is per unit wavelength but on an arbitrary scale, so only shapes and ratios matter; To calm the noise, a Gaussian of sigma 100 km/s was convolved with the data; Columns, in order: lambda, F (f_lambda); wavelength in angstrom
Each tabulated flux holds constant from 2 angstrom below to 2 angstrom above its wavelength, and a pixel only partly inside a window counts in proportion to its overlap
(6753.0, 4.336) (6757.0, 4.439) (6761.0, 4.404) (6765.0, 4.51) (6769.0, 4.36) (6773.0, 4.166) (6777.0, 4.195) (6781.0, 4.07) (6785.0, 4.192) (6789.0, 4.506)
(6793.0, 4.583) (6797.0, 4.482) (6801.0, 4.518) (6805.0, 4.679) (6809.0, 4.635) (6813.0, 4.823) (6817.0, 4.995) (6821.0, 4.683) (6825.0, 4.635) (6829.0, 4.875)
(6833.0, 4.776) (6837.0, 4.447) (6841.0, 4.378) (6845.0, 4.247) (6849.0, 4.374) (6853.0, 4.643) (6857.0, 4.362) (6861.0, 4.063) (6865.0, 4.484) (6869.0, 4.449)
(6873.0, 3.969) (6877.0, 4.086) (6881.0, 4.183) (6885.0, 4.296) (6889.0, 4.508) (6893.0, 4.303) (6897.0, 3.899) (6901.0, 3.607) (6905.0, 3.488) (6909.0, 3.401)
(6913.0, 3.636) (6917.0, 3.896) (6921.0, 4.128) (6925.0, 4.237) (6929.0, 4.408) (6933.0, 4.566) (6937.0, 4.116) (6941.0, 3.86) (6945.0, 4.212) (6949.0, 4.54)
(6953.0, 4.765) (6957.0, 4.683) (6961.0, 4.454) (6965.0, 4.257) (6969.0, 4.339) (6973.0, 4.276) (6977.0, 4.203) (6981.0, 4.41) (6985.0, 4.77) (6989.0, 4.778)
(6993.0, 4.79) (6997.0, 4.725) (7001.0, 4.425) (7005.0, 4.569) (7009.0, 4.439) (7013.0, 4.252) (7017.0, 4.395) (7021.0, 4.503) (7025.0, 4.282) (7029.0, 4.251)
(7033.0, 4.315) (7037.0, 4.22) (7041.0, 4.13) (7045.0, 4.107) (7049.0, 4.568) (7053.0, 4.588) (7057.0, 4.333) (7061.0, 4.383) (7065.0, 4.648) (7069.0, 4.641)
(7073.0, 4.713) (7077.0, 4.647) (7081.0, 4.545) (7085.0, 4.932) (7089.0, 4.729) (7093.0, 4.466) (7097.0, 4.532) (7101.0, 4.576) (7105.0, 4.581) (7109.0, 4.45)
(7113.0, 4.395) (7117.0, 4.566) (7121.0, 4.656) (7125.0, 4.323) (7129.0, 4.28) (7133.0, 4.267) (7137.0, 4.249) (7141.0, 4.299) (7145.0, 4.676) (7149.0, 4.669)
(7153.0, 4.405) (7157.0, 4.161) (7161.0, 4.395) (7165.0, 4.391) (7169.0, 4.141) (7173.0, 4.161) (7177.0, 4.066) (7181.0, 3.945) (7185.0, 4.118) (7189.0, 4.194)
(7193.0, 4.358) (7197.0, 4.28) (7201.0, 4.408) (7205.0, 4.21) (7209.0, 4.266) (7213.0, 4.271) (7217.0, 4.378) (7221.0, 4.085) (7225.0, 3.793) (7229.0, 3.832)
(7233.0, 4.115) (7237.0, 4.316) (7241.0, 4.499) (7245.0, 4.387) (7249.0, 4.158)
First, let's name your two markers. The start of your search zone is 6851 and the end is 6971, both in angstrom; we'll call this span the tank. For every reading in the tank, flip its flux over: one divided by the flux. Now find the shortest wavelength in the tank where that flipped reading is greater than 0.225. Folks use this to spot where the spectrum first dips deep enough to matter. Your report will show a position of 6857.0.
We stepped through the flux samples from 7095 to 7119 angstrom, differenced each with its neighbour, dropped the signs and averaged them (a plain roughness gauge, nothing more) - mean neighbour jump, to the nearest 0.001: 0.081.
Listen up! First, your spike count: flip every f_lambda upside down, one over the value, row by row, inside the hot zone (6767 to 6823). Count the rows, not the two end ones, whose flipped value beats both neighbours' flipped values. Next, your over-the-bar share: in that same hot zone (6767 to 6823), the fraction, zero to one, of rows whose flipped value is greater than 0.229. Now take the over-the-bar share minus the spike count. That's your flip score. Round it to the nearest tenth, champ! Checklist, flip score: -3.6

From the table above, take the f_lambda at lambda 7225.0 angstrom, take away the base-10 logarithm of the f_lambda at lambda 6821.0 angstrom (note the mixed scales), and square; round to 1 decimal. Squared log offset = 9.7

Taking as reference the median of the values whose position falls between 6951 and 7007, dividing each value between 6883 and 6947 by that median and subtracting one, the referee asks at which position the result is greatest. 6933.0 angstrom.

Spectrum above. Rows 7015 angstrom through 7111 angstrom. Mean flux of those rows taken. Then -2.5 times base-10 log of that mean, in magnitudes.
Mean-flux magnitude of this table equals -1.63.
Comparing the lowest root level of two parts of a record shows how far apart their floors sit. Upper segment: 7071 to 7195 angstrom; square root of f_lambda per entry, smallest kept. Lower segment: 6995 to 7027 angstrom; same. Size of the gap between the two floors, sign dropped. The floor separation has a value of 0.076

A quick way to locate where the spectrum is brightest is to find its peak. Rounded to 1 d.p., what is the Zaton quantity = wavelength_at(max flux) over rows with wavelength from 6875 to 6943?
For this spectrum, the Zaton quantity 6933.0 angstrom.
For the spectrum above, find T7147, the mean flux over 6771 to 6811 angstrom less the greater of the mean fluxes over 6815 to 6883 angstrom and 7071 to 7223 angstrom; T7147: -0.05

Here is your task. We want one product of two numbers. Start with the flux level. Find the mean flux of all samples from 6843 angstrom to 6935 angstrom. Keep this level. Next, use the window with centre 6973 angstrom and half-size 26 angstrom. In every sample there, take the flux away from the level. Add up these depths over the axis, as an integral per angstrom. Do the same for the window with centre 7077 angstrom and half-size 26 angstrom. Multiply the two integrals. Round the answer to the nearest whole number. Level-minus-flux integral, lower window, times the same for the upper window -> 488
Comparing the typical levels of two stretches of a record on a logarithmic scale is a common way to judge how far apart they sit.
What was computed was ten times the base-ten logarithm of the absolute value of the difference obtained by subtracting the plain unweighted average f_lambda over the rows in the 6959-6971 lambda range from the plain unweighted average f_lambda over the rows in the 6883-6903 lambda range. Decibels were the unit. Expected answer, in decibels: -6.4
